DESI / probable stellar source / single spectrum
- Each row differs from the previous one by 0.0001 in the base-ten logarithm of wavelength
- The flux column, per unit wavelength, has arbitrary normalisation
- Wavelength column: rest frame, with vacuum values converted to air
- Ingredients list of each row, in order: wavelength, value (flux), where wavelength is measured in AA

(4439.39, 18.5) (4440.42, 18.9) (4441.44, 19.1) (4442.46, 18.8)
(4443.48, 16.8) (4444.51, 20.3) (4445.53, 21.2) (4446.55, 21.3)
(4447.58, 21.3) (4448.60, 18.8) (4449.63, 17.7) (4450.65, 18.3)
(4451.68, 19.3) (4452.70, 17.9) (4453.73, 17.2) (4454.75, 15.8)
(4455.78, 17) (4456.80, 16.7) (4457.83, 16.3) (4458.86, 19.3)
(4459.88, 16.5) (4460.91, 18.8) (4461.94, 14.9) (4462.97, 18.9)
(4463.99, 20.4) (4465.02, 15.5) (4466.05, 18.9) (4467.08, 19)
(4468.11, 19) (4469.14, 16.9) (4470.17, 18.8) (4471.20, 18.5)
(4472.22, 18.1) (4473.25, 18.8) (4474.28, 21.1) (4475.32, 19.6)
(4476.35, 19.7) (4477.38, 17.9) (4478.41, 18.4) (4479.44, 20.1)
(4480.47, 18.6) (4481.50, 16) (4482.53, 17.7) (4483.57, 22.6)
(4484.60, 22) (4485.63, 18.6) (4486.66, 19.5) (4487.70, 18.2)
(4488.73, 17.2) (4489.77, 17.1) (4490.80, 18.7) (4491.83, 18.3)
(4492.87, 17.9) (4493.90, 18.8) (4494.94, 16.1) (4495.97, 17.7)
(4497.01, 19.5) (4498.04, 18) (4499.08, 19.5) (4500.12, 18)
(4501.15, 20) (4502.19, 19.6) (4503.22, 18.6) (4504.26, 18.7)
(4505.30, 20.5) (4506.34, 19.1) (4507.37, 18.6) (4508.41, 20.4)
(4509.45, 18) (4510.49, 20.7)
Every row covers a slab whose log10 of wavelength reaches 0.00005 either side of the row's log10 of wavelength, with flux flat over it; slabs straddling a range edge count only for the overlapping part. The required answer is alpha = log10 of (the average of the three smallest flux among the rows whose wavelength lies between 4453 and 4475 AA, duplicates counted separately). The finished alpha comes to 1.19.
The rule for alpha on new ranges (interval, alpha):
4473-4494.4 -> 1.22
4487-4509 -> 1.23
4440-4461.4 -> 1.21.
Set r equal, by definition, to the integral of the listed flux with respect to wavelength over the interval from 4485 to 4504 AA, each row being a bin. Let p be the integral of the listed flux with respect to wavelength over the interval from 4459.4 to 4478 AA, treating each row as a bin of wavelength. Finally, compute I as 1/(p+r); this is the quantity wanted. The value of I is 0.0014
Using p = 342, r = 350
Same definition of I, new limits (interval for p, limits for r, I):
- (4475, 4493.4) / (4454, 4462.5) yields 0.0020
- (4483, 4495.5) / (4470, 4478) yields 0.0026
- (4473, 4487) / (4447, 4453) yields 0.0026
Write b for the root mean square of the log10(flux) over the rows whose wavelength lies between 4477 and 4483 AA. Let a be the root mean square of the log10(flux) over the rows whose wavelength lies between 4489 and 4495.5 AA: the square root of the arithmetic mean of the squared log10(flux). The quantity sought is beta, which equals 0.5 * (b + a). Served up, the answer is 1.25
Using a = 1.25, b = 1.26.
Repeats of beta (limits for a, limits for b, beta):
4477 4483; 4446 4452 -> 1.27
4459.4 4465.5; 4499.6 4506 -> 1.26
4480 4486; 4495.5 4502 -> 1.28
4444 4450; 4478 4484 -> 1.29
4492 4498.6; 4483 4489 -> 1.27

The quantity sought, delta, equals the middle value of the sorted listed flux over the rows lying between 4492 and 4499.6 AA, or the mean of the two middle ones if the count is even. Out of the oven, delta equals 18.0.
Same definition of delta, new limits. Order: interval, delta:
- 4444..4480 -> 18.8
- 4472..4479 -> 18.8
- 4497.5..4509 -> 19.1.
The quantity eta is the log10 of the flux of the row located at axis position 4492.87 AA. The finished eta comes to 1.253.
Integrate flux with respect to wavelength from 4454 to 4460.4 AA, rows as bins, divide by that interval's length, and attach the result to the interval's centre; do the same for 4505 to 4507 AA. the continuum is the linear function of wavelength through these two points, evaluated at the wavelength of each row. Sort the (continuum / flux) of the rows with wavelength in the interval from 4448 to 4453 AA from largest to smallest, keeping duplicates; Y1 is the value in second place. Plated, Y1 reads 0.93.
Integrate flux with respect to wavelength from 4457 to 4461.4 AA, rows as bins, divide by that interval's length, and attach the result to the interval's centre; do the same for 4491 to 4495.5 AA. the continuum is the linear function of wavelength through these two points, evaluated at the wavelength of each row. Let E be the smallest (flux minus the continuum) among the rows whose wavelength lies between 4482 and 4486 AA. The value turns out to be -0.1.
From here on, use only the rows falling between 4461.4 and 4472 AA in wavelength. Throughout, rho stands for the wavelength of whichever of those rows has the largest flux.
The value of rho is 4463.99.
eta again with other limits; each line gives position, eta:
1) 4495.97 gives 1.248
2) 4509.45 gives 1.255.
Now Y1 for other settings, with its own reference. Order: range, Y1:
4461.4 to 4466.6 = 1.12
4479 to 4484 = 1.04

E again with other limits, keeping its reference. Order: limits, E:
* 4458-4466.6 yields -2.8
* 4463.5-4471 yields -2.2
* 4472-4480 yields 0.1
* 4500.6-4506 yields 0.7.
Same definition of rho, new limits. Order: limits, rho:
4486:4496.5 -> 4486.66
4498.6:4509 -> 4505.30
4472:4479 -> 4474.28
